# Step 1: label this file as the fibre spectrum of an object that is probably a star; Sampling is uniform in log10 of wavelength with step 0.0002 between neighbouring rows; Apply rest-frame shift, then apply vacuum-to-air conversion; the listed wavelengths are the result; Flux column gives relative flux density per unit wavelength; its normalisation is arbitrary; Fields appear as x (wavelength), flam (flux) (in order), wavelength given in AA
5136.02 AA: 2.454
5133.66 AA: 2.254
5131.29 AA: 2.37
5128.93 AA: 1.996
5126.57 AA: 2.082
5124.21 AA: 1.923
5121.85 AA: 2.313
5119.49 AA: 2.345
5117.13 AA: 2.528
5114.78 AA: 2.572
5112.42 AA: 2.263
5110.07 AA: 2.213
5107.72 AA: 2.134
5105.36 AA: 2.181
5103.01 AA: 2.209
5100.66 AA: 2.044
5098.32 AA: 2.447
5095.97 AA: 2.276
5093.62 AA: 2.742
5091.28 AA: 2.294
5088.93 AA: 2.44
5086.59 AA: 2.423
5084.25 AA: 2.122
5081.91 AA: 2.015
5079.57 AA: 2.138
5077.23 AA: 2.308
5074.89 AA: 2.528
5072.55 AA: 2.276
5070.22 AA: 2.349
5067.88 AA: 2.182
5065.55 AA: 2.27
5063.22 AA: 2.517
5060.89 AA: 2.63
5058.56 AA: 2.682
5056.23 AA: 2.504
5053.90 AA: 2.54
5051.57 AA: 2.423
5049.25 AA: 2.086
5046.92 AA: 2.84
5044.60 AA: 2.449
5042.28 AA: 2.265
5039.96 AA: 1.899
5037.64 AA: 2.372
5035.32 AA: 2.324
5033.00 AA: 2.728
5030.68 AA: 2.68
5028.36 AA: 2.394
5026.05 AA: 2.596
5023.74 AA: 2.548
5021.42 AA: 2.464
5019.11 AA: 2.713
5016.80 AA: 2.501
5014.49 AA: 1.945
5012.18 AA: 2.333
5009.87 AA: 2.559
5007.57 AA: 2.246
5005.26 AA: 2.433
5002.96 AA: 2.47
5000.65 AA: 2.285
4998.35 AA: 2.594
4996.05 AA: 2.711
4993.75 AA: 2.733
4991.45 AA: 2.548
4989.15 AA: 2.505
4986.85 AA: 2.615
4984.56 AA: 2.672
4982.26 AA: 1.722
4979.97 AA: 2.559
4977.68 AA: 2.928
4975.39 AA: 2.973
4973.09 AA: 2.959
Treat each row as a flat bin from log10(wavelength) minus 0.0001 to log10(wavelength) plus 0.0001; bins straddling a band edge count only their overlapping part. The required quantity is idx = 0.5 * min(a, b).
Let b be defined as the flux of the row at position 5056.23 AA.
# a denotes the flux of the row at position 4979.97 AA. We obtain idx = 1.25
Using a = 2.559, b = 2.504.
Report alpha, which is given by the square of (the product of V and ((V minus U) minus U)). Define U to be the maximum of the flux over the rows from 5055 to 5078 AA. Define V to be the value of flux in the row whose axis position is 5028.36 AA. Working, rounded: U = 2.682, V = 2.394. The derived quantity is 51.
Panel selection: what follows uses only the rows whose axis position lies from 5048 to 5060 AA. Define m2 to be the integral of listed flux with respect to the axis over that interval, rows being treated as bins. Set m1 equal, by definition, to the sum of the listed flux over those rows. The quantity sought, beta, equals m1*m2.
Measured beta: 360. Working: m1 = 12.2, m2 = 29.4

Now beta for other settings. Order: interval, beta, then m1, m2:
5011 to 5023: 344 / 12.0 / 28.7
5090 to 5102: 334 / 11.8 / 28.3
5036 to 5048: 335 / 11.8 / 28.3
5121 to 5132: 249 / 10.7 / 23.3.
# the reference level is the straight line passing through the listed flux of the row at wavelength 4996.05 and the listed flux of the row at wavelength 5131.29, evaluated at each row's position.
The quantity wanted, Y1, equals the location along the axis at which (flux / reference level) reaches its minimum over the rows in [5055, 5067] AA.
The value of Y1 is 5065.55 AA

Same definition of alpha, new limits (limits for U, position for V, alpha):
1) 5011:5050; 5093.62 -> 65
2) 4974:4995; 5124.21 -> 60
